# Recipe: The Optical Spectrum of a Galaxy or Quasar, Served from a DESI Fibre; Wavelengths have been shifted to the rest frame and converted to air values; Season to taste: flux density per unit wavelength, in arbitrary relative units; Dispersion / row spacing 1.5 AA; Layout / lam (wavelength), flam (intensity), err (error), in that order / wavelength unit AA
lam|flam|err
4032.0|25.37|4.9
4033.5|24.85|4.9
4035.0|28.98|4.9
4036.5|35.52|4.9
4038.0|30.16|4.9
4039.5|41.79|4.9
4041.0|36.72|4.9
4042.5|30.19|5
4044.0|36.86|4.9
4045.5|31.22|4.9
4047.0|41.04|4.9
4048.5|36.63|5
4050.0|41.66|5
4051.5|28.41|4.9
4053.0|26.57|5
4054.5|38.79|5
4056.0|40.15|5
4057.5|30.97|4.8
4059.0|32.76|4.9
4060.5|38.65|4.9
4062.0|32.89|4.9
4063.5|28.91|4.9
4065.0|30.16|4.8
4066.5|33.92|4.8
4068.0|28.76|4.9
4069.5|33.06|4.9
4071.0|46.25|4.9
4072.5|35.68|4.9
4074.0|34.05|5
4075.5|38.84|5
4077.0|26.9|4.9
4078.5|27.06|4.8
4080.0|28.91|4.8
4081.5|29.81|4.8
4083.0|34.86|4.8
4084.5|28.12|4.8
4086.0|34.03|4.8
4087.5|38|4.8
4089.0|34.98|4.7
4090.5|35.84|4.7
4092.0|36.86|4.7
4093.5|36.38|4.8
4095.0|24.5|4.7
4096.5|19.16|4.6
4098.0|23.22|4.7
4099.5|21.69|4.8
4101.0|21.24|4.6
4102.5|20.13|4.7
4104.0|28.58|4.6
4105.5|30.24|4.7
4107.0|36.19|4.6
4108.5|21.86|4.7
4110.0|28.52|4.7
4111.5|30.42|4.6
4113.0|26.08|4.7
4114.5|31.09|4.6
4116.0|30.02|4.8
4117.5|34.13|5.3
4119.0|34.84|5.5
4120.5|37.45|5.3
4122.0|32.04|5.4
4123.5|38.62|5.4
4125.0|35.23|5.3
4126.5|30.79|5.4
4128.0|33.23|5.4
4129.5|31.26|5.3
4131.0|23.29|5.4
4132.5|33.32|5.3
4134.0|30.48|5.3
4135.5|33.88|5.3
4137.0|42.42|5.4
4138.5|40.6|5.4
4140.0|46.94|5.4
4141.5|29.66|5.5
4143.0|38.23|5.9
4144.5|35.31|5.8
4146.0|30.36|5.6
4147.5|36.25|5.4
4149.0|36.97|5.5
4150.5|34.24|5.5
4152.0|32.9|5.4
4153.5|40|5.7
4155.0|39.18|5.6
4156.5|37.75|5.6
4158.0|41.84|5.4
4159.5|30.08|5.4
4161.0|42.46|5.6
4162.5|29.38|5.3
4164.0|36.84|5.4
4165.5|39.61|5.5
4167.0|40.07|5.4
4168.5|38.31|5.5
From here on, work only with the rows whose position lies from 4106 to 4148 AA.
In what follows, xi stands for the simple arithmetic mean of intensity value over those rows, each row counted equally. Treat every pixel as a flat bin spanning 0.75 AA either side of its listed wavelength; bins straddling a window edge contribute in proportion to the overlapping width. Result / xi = 33.3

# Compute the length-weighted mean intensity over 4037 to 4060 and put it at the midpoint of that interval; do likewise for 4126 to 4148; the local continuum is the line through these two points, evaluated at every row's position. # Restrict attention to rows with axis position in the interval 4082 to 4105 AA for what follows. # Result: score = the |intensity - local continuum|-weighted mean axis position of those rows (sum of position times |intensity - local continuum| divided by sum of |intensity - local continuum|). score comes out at 4097.4 AA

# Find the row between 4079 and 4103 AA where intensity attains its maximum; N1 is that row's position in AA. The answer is 4087.5 AA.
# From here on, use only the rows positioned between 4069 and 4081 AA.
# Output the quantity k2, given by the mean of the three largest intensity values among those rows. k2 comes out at 40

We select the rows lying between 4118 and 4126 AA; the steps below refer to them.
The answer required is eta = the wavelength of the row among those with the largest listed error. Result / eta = 4119.0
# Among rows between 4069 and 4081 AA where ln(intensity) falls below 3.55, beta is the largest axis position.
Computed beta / 4080.0 AA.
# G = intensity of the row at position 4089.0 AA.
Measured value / 34.98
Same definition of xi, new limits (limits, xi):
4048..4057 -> 35.4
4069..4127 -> 31.2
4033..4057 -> 34.3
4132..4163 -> 36.3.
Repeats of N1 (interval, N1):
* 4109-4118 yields 4117.5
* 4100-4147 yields 4140.0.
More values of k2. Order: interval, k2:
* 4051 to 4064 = 39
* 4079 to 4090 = 36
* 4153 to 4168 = 41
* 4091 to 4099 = 33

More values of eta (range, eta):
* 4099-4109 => 4099.5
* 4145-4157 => 4153.5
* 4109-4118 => 4117.5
